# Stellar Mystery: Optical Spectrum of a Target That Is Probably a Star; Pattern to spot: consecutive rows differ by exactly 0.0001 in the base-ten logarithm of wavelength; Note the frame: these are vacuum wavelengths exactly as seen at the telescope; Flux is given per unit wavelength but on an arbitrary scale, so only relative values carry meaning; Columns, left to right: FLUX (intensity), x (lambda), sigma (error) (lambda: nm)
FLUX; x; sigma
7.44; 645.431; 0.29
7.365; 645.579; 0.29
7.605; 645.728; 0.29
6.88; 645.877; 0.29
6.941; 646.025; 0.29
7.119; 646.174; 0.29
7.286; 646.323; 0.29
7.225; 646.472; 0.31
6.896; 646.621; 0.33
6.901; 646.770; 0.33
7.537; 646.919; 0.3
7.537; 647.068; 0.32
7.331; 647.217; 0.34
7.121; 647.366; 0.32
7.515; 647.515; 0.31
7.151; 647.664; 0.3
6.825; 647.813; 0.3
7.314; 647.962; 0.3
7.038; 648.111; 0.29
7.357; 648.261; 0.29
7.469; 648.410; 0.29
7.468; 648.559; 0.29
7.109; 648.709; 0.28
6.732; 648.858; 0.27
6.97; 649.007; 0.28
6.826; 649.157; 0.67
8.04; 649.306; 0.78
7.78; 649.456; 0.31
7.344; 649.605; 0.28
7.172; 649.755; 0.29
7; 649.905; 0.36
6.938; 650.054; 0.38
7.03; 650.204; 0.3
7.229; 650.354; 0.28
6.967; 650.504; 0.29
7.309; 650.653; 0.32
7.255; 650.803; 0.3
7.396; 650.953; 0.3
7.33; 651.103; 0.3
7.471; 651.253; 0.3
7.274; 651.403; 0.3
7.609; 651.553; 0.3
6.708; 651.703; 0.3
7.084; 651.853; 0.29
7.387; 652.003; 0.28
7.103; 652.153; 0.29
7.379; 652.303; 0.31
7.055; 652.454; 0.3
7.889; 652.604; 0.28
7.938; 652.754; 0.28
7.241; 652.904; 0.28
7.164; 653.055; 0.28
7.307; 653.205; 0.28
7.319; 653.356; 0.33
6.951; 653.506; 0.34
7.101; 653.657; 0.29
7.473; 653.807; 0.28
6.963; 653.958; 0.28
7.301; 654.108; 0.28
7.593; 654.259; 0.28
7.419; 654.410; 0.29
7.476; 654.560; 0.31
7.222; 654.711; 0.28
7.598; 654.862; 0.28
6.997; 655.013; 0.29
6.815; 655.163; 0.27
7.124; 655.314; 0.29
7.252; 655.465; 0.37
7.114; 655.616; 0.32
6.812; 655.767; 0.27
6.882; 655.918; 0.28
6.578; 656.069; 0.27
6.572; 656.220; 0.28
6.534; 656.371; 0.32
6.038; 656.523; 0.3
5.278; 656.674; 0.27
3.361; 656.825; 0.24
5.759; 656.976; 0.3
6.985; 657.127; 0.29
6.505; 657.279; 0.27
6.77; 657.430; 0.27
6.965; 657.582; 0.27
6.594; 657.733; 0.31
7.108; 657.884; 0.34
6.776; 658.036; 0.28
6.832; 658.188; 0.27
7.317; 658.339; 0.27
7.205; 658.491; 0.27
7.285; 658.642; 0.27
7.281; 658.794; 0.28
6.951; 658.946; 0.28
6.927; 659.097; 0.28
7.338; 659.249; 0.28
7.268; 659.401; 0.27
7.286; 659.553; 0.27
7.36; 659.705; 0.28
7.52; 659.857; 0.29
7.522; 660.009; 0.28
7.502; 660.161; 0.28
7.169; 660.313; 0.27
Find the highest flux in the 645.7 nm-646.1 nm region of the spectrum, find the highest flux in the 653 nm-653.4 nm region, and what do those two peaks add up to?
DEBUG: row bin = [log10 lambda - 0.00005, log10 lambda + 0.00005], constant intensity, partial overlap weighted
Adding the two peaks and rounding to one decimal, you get 14.9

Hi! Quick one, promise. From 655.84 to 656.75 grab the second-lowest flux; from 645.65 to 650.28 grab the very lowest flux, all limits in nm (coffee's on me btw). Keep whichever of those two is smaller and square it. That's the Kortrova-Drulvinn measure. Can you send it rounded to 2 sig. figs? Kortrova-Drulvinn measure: 36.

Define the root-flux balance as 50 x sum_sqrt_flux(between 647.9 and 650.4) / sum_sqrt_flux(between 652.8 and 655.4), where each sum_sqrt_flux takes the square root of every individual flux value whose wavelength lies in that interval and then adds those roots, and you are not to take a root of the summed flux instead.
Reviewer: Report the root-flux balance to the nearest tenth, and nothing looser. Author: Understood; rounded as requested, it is 49.9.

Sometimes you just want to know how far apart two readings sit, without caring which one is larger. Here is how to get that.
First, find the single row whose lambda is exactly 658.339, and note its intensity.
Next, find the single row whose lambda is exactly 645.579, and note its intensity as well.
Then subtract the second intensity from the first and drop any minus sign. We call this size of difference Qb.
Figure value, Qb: 0.0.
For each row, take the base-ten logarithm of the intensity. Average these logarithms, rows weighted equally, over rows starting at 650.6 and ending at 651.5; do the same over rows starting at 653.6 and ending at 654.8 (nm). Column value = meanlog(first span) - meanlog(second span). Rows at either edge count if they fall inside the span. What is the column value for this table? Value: 0.00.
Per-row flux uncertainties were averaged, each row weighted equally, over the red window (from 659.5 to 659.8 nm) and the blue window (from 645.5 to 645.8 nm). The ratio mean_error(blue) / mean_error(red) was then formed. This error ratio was 1.05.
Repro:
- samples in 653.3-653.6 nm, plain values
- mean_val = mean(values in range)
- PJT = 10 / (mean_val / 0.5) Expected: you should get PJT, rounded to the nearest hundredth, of 0.70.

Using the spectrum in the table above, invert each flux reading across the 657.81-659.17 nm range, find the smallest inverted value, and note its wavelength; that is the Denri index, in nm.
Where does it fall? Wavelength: 658.339 nm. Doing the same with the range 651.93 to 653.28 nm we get 652.754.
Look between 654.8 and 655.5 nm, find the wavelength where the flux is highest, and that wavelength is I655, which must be 654.862 nm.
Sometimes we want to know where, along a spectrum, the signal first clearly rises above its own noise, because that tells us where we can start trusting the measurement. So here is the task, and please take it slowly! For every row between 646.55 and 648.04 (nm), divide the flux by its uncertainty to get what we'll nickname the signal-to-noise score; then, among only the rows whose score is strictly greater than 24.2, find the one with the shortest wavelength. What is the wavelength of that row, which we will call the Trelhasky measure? 646.919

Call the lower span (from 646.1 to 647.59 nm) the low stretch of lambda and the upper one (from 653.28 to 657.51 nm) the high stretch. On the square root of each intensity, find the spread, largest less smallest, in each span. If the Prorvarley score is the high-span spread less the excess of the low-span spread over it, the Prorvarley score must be 1.7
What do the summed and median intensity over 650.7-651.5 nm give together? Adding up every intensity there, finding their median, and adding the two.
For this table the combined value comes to 44.1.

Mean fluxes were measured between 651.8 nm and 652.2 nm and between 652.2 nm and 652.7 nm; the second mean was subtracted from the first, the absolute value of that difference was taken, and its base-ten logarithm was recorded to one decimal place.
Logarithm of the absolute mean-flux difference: -0.6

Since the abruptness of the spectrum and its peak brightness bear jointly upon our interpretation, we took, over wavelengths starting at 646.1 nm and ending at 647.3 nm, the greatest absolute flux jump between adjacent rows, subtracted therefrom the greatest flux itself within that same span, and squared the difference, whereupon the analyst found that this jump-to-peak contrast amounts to 48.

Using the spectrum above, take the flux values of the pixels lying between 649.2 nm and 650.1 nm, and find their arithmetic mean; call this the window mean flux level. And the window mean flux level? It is 7.38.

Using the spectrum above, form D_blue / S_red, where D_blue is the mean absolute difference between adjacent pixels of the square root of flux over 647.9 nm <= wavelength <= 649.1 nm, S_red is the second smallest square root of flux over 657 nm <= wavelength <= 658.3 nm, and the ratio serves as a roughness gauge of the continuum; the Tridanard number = 0.018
